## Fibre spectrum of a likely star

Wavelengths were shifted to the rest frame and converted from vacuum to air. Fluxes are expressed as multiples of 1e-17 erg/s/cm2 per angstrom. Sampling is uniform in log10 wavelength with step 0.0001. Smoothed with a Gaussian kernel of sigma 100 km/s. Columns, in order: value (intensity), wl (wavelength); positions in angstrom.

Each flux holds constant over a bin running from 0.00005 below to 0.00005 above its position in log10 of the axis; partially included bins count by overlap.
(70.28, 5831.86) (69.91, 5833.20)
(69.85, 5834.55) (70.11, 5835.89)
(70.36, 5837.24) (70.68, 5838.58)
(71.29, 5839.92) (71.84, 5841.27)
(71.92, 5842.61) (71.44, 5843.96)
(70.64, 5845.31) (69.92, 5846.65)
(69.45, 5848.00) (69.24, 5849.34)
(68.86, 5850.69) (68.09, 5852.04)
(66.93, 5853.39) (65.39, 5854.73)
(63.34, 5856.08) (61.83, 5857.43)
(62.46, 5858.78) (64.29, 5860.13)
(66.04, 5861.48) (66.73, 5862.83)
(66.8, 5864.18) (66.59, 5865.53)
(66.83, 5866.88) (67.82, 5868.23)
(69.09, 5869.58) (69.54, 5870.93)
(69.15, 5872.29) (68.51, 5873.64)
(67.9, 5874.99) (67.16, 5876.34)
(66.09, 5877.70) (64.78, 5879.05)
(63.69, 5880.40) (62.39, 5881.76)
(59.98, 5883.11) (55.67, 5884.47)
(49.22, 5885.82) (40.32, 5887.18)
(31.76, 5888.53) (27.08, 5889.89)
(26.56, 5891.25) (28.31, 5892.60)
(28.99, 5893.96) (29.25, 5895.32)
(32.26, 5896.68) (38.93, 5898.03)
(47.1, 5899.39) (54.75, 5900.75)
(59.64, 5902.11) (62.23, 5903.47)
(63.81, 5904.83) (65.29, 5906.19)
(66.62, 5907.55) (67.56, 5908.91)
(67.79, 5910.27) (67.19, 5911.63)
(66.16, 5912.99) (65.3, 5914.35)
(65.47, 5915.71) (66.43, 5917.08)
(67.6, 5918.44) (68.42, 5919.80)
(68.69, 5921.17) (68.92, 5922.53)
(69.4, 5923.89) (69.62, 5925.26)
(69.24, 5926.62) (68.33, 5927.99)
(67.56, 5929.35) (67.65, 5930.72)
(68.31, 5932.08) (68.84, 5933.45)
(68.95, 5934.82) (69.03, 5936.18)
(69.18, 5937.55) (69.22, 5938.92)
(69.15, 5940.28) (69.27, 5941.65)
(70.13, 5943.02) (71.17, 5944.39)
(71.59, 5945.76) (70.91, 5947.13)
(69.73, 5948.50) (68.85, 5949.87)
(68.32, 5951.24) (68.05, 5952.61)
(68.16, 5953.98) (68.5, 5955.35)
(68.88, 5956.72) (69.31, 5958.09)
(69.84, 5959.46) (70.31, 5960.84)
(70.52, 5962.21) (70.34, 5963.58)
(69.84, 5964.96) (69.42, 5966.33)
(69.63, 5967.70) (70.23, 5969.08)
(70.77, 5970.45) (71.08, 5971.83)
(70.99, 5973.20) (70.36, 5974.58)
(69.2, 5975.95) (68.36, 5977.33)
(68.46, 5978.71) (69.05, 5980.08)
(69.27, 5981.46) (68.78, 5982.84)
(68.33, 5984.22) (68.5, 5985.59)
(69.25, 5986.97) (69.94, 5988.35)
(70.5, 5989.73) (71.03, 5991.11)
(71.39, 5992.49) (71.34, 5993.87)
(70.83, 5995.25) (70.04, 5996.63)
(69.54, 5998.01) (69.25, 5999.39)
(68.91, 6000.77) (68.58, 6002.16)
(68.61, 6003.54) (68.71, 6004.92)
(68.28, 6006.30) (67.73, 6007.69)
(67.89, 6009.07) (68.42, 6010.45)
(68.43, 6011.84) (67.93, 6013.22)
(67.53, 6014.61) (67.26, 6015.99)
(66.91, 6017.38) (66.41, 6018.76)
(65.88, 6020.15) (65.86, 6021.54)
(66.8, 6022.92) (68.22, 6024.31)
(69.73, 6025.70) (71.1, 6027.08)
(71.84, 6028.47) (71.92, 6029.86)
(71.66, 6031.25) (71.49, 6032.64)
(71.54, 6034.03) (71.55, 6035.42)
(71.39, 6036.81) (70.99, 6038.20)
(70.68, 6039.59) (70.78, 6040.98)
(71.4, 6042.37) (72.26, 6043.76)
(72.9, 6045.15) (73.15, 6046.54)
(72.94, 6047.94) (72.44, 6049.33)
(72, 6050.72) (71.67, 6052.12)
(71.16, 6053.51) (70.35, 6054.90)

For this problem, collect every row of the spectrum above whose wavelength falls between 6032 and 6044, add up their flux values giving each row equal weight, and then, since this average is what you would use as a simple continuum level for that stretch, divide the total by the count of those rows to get 71.3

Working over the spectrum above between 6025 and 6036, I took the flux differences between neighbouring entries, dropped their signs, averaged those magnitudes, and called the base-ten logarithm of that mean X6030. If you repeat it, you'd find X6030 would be -0.42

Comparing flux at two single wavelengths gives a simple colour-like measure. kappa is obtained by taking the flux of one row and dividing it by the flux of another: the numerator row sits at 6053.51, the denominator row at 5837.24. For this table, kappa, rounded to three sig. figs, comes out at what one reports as 1.01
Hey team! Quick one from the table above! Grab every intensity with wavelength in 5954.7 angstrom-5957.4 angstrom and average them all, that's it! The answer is 68.7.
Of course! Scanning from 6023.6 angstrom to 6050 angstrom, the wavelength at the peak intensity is 6046.54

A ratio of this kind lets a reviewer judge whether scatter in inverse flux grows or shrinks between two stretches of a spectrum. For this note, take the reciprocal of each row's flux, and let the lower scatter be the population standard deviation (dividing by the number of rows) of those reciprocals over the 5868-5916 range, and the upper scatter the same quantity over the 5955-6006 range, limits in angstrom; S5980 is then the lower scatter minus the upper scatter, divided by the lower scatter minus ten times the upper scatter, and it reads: 1.30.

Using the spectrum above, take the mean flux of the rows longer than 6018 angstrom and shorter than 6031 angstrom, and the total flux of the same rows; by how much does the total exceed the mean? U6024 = 549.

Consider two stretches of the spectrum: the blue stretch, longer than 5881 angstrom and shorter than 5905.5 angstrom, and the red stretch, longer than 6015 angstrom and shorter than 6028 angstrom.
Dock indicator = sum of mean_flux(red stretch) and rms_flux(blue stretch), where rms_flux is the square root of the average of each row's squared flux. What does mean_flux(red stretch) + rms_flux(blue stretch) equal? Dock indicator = 114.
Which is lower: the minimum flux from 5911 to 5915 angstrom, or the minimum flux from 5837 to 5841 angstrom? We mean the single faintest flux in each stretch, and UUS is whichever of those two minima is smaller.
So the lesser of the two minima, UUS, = 65.3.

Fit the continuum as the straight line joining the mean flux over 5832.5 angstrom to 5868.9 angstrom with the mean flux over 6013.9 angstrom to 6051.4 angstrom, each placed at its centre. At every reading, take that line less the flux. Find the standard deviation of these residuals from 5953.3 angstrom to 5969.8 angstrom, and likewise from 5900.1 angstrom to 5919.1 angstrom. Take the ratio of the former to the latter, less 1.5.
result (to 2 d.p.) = -1.30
